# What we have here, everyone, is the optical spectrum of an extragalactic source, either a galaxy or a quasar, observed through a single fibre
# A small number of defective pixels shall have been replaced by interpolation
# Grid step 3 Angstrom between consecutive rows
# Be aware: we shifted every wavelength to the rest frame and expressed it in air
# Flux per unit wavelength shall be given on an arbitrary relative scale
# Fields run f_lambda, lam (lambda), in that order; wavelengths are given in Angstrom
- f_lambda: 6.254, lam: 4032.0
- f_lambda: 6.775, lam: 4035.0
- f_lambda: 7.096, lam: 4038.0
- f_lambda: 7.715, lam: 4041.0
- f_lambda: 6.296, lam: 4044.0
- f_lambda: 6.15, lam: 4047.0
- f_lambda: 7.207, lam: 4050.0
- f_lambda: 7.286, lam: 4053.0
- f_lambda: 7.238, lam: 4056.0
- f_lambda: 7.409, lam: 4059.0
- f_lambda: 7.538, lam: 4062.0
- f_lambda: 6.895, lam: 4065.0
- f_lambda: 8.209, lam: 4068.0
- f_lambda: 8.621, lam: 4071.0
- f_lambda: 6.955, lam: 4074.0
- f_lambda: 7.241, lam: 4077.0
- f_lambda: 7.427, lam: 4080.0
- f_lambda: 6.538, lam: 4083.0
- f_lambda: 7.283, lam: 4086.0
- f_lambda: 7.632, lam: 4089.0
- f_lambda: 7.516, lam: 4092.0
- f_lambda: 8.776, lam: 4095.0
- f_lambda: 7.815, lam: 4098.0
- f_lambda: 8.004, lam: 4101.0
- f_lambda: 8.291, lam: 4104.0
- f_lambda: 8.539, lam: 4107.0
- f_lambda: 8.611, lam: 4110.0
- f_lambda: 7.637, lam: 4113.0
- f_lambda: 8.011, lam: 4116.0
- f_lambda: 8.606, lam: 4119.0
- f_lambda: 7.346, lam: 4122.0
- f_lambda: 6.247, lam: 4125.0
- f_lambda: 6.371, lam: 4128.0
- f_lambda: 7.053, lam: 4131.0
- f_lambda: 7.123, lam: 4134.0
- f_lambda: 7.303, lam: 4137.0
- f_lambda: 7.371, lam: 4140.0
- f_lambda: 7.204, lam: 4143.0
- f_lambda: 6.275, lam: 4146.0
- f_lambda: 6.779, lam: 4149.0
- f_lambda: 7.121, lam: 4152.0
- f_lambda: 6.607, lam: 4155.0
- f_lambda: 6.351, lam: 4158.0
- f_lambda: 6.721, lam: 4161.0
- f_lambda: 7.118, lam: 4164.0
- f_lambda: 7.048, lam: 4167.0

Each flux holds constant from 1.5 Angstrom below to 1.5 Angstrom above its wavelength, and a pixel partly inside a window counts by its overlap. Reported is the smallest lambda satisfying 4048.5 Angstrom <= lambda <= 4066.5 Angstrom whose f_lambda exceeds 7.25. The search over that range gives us 4053.0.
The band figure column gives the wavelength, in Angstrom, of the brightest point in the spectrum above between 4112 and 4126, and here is 4119.0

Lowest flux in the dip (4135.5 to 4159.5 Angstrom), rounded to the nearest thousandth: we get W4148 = 6.275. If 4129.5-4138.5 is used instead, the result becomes 7.053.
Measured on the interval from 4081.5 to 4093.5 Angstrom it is 6.538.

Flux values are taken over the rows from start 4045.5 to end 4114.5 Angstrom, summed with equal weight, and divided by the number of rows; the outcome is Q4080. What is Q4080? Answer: 7.60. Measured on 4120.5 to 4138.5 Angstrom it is 6.91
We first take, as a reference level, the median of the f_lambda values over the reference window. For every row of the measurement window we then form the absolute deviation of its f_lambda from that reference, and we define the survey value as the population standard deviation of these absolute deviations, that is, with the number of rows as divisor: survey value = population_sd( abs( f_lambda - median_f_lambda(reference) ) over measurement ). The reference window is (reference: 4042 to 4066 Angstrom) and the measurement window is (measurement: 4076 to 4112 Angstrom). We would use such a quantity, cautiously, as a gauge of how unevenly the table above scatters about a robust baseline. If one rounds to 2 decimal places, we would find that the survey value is 0.51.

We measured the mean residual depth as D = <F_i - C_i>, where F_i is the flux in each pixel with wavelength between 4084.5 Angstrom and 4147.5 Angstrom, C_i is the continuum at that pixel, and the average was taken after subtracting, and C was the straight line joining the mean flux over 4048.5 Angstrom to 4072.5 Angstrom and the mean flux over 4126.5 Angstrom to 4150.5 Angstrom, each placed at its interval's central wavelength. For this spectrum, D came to 0.46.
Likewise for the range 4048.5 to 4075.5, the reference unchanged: -0.05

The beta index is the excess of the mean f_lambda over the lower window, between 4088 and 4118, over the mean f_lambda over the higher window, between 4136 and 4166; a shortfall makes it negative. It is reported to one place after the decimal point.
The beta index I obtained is 1.2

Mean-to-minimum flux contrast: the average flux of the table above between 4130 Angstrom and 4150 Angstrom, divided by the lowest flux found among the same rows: 1.12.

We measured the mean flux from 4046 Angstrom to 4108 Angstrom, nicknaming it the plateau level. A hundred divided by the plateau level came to 13.2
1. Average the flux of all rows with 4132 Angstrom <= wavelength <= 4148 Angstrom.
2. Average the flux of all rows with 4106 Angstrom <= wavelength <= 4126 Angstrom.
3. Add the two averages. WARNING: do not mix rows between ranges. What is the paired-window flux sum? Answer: 14.9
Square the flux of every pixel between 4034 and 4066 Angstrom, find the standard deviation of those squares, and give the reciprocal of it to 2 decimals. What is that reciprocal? 0.15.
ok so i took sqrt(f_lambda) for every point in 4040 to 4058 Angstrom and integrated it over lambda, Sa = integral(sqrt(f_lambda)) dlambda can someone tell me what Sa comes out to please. 47.5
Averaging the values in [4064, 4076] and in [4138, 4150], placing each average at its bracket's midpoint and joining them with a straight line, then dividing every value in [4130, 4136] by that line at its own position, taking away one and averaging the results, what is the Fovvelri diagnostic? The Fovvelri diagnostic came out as 0.01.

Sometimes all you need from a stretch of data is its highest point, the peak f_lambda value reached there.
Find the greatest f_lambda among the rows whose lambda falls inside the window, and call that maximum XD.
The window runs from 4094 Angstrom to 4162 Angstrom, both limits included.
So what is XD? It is 8.776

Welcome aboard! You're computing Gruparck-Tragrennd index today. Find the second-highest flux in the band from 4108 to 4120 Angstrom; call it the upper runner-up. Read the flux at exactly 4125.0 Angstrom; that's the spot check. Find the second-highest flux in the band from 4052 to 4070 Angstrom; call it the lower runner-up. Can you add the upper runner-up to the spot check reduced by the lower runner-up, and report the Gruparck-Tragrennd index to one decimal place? 7.3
